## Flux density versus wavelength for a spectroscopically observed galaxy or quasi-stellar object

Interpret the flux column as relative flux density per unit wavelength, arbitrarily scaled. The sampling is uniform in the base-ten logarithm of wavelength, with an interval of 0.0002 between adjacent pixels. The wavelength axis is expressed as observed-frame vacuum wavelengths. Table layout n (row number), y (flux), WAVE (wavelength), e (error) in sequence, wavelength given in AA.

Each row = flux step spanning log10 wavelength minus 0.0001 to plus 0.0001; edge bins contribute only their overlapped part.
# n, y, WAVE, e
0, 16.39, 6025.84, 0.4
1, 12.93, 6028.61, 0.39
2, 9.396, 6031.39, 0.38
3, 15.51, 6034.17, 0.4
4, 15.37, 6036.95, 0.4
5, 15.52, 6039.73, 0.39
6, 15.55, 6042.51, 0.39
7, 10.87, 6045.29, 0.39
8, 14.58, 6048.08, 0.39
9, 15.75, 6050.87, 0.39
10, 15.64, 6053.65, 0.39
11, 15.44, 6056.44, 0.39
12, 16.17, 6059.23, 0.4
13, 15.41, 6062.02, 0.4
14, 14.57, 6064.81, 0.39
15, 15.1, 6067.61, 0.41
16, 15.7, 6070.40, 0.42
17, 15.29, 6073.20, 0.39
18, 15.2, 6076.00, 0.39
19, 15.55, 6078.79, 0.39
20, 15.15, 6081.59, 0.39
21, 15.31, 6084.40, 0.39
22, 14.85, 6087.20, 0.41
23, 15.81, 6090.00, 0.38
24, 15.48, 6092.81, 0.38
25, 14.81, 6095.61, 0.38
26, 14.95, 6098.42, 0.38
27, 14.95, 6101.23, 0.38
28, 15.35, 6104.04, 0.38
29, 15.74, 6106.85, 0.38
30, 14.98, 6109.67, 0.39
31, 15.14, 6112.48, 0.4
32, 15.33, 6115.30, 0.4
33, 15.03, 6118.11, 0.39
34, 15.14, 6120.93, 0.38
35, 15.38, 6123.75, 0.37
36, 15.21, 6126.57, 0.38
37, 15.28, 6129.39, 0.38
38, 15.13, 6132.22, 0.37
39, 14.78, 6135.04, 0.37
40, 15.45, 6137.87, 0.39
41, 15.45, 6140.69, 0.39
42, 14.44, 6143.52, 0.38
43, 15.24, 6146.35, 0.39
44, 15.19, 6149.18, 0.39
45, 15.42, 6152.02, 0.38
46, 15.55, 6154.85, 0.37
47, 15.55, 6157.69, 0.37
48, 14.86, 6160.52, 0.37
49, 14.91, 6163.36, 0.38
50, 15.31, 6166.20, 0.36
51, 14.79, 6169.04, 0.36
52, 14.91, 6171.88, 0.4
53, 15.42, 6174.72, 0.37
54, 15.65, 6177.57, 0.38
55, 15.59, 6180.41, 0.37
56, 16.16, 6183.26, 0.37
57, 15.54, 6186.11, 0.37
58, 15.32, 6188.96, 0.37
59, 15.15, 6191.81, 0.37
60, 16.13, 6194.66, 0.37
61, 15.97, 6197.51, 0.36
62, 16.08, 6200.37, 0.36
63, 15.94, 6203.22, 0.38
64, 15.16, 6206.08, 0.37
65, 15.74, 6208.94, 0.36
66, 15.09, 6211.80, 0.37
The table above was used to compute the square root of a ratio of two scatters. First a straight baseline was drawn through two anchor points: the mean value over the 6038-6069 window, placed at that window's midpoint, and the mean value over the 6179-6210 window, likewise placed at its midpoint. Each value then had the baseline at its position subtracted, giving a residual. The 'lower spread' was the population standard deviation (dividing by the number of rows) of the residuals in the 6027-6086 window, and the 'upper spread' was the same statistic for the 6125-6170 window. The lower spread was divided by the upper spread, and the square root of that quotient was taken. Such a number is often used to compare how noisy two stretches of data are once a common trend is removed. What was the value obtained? 2.2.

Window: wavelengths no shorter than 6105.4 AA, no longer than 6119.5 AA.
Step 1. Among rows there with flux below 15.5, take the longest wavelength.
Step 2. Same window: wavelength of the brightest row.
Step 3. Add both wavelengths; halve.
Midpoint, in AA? 6112.5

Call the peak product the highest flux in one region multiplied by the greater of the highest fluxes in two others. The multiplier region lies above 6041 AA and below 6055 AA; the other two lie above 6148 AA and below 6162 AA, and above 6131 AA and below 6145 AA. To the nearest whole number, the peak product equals 245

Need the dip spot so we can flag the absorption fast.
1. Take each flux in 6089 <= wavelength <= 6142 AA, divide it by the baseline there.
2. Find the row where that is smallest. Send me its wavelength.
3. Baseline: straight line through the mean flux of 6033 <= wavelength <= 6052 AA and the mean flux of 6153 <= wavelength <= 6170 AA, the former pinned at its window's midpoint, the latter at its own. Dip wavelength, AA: 6135.04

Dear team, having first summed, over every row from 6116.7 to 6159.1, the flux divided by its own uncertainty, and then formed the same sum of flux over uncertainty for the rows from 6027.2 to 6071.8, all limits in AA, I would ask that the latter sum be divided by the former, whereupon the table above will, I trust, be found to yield 1.0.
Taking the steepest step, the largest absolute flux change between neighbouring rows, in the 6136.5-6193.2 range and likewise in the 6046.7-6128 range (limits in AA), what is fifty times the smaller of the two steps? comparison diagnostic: 50.5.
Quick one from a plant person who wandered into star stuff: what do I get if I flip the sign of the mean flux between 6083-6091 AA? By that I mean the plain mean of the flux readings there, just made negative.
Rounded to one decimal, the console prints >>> -15.3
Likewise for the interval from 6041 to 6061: -14.9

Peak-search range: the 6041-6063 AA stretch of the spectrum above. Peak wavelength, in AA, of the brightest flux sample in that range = 6059.23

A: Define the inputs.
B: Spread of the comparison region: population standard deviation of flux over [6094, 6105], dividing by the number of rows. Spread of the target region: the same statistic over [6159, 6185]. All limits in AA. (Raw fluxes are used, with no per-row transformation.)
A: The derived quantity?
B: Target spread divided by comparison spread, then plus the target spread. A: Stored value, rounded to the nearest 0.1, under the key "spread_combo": 2.6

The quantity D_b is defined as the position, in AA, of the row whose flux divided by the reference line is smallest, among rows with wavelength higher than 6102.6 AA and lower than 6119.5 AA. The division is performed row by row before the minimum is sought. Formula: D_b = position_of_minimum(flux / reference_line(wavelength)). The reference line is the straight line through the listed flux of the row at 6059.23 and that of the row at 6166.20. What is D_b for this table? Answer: 6109.67 AA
